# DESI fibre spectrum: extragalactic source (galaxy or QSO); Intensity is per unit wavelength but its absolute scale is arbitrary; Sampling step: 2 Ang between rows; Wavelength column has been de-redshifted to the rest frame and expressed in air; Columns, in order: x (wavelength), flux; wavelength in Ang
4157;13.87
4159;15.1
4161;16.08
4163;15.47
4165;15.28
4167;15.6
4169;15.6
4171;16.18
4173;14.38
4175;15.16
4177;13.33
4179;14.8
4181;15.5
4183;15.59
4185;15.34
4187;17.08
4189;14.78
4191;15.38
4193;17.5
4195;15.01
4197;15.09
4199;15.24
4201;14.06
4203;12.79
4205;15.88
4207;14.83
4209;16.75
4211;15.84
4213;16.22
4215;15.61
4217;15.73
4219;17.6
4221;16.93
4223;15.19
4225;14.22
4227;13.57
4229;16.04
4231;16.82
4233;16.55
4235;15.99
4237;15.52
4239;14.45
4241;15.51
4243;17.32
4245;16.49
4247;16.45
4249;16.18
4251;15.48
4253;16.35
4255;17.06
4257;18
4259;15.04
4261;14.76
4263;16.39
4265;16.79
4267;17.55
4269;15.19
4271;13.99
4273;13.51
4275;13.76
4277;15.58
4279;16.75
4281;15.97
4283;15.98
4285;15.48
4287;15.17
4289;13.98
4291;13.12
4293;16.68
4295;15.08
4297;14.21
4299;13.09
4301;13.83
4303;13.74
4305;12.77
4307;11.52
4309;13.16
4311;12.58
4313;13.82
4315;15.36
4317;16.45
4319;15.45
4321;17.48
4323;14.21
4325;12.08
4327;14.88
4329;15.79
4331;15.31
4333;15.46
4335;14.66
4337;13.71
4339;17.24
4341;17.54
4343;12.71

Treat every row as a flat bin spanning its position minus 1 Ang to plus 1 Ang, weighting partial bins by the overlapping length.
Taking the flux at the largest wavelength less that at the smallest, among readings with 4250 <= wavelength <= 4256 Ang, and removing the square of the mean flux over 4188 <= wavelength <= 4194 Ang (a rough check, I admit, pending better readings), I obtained -251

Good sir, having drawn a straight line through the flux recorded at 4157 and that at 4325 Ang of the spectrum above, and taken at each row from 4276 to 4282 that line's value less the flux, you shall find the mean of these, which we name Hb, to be -3.5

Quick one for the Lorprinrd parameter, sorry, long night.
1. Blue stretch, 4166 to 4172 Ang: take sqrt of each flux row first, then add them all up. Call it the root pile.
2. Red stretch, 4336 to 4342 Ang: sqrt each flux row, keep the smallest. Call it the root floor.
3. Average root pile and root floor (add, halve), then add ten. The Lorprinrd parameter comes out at 17.8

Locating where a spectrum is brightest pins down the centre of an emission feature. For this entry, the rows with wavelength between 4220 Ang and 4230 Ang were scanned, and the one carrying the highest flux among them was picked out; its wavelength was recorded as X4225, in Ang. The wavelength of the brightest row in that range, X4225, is 4221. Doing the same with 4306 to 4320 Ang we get 4317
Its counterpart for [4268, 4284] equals 4279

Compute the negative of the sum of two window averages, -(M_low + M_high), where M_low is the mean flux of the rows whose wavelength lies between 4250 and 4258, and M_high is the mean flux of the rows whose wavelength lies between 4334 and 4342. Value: -32.5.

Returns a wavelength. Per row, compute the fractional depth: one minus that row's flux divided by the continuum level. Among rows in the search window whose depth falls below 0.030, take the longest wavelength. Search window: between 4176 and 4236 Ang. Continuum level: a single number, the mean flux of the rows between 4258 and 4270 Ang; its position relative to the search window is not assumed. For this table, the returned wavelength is 4235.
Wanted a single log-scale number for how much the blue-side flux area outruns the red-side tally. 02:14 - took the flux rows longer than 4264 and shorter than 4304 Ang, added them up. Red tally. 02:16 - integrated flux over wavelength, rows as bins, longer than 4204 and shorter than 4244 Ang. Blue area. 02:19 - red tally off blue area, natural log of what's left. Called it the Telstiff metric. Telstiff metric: 5.81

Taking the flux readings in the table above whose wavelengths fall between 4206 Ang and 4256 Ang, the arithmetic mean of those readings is 15.9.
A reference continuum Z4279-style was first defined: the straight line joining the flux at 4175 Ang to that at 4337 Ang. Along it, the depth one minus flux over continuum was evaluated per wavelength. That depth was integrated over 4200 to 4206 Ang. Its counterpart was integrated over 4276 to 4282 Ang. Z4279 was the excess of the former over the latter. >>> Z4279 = 1.1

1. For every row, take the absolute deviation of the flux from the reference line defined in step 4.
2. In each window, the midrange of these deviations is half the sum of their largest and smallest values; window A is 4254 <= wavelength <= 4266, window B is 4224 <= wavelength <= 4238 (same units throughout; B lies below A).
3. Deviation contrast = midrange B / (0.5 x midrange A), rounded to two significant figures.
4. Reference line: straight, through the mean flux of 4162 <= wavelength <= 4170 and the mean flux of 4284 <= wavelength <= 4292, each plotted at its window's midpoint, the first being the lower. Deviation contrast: 1.5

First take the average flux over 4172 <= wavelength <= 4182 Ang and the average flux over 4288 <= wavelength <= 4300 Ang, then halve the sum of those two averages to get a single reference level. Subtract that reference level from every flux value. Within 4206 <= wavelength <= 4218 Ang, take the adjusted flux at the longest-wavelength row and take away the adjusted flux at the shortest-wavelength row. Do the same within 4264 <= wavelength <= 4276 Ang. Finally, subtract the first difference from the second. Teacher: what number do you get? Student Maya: -3.9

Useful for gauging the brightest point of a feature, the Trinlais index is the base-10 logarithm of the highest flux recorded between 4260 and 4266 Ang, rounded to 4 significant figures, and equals 1.225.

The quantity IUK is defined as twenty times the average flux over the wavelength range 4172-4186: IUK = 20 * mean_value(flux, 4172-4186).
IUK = 297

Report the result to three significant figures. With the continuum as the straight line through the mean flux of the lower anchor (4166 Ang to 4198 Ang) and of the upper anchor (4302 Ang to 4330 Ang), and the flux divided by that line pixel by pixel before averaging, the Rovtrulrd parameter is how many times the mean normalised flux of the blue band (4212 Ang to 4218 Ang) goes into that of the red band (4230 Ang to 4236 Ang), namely 1.05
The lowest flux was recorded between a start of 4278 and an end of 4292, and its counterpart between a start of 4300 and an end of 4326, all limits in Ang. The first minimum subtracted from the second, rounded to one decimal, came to -1.6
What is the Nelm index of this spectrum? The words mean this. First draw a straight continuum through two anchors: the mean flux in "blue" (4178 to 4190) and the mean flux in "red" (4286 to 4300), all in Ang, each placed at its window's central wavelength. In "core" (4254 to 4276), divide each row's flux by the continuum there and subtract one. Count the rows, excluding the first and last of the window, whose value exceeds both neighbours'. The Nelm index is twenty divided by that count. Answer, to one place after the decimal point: 10.0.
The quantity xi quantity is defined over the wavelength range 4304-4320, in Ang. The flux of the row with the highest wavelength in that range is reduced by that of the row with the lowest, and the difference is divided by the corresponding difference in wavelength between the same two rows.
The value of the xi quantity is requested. 0.19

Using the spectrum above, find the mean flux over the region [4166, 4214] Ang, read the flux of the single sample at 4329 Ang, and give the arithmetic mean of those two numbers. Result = 15.6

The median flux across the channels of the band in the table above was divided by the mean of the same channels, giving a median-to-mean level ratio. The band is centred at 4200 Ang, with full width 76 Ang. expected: 1.00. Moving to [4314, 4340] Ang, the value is 1.01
